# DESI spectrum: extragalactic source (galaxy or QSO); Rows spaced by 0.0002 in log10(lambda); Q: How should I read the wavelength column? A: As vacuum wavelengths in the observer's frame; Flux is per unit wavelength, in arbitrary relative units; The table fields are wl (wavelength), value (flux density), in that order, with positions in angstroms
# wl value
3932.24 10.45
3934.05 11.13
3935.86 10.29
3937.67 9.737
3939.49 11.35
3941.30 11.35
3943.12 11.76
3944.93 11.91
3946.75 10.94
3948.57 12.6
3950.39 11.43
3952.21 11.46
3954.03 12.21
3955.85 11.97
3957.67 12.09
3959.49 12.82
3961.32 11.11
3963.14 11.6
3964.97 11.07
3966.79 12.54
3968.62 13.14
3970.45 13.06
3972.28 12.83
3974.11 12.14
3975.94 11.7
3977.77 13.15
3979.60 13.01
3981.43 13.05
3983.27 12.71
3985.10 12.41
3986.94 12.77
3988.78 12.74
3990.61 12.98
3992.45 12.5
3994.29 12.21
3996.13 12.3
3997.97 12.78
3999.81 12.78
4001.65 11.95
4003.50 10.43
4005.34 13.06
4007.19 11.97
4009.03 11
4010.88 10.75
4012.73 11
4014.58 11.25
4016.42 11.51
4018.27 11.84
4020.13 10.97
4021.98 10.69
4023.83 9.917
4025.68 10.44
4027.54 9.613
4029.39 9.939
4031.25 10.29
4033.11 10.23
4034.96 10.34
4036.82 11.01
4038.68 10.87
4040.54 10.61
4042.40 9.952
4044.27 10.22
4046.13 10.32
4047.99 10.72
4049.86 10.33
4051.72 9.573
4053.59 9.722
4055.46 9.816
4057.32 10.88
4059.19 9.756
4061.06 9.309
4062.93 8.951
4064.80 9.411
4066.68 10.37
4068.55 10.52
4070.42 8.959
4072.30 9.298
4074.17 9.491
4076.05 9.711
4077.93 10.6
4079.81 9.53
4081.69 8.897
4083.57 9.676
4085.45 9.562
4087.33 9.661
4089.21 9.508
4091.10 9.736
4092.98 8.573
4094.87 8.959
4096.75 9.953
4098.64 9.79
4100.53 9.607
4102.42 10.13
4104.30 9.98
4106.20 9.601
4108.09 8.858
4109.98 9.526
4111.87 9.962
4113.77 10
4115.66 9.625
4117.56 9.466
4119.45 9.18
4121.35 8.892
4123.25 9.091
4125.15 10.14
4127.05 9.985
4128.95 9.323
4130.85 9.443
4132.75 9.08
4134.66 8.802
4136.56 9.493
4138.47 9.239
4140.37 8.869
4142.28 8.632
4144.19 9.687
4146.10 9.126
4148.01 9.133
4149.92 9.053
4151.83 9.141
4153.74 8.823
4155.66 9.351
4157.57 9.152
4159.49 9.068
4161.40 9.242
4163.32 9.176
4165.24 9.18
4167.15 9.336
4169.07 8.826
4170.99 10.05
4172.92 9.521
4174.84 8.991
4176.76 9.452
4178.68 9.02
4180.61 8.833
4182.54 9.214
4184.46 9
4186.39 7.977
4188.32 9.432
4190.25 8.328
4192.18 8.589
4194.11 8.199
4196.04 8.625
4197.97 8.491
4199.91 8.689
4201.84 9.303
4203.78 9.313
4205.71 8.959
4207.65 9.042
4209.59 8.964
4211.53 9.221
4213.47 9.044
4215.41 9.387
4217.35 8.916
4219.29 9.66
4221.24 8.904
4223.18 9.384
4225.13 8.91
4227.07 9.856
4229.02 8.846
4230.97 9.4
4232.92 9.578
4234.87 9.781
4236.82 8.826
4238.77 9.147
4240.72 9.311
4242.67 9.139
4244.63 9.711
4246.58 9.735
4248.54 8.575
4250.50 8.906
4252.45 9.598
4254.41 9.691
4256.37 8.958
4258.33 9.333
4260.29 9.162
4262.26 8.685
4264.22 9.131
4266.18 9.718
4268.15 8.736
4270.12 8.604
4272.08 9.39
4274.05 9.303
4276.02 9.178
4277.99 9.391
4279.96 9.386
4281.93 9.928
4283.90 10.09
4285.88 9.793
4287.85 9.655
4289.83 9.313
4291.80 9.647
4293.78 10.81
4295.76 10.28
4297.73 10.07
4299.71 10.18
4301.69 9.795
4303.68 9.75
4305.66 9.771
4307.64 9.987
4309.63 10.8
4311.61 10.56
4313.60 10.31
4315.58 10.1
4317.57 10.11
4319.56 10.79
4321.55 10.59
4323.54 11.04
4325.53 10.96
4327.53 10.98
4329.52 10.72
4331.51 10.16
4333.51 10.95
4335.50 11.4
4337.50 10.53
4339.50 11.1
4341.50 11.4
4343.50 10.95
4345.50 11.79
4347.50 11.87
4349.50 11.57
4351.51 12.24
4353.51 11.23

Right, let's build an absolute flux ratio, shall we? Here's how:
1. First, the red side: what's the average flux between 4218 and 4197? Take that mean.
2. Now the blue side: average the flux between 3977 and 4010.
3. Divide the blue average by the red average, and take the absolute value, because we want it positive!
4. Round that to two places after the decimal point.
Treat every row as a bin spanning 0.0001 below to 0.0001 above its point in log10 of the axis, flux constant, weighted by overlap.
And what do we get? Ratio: 1.38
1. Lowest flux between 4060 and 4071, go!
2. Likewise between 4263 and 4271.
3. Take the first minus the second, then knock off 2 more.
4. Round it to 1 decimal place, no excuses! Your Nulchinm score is -1.7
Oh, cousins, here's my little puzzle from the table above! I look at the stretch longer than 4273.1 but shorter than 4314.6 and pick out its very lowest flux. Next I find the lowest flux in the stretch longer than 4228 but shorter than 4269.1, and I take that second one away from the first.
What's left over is 0.6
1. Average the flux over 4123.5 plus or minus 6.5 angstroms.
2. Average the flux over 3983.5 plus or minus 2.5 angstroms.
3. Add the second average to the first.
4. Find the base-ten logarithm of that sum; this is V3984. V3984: 1.35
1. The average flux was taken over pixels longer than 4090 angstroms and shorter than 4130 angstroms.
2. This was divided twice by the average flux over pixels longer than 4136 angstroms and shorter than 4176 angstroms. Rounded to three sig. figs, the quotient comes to 0.113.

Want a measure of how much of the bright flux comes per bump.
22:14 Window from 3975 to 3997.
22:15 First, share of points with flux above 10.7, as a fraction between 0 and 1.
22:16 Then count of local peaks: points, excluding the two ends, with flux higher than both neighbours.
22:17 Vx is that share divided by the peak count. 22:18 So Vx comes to 0.25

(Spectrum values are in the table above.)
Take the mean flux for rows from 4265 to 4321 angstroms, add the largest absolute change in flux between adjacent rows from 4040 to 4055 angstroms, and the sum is 10.6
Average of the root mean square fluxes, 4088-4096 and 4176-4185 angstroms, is 9.16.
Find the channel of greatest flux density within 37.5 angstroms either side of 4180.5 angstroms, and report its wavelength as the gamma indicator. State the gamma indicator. 4170.99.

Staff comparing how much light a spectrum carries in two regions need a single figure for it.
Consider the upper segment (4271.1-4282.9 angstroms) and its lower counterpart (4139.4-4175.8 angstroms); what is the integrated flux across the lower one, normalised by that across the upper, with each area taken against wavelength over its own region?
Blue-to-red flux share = 3.00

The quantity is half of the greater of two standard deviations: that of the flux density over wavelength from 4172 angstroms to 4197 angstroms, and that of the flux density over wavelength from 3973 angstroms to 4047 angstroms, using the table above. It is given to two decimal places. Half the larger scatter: 0.55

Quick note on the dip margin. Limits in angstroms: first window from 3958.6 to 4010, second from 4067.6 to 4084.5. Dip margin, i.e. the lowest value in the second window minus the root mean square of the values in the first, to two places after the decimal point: -3.47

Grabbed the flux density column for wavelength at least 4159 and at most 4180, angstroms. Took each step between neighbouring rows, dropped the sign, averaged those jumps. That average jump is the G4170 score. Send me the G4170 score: 0.41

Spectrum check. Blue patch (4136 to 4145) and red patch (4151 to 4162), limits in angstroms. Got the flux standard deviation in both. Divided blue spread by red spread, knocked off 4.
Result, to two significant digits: -1.6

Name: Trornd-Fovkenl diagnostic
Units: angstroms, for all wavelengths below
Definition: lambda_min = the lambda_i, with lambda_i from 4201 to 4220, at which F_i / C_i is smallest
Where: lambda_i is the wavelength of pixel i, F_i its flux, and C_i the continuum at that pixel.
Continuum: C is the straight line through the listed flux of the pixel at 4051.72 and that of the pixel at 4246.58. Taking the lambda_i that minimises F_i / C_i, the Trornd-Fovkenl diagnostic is 4217.35 angstroms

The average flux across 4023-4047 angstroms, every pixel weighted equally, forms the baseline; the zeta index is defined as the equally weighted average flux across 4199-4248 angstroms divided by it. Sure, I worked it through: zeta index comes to 0.90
